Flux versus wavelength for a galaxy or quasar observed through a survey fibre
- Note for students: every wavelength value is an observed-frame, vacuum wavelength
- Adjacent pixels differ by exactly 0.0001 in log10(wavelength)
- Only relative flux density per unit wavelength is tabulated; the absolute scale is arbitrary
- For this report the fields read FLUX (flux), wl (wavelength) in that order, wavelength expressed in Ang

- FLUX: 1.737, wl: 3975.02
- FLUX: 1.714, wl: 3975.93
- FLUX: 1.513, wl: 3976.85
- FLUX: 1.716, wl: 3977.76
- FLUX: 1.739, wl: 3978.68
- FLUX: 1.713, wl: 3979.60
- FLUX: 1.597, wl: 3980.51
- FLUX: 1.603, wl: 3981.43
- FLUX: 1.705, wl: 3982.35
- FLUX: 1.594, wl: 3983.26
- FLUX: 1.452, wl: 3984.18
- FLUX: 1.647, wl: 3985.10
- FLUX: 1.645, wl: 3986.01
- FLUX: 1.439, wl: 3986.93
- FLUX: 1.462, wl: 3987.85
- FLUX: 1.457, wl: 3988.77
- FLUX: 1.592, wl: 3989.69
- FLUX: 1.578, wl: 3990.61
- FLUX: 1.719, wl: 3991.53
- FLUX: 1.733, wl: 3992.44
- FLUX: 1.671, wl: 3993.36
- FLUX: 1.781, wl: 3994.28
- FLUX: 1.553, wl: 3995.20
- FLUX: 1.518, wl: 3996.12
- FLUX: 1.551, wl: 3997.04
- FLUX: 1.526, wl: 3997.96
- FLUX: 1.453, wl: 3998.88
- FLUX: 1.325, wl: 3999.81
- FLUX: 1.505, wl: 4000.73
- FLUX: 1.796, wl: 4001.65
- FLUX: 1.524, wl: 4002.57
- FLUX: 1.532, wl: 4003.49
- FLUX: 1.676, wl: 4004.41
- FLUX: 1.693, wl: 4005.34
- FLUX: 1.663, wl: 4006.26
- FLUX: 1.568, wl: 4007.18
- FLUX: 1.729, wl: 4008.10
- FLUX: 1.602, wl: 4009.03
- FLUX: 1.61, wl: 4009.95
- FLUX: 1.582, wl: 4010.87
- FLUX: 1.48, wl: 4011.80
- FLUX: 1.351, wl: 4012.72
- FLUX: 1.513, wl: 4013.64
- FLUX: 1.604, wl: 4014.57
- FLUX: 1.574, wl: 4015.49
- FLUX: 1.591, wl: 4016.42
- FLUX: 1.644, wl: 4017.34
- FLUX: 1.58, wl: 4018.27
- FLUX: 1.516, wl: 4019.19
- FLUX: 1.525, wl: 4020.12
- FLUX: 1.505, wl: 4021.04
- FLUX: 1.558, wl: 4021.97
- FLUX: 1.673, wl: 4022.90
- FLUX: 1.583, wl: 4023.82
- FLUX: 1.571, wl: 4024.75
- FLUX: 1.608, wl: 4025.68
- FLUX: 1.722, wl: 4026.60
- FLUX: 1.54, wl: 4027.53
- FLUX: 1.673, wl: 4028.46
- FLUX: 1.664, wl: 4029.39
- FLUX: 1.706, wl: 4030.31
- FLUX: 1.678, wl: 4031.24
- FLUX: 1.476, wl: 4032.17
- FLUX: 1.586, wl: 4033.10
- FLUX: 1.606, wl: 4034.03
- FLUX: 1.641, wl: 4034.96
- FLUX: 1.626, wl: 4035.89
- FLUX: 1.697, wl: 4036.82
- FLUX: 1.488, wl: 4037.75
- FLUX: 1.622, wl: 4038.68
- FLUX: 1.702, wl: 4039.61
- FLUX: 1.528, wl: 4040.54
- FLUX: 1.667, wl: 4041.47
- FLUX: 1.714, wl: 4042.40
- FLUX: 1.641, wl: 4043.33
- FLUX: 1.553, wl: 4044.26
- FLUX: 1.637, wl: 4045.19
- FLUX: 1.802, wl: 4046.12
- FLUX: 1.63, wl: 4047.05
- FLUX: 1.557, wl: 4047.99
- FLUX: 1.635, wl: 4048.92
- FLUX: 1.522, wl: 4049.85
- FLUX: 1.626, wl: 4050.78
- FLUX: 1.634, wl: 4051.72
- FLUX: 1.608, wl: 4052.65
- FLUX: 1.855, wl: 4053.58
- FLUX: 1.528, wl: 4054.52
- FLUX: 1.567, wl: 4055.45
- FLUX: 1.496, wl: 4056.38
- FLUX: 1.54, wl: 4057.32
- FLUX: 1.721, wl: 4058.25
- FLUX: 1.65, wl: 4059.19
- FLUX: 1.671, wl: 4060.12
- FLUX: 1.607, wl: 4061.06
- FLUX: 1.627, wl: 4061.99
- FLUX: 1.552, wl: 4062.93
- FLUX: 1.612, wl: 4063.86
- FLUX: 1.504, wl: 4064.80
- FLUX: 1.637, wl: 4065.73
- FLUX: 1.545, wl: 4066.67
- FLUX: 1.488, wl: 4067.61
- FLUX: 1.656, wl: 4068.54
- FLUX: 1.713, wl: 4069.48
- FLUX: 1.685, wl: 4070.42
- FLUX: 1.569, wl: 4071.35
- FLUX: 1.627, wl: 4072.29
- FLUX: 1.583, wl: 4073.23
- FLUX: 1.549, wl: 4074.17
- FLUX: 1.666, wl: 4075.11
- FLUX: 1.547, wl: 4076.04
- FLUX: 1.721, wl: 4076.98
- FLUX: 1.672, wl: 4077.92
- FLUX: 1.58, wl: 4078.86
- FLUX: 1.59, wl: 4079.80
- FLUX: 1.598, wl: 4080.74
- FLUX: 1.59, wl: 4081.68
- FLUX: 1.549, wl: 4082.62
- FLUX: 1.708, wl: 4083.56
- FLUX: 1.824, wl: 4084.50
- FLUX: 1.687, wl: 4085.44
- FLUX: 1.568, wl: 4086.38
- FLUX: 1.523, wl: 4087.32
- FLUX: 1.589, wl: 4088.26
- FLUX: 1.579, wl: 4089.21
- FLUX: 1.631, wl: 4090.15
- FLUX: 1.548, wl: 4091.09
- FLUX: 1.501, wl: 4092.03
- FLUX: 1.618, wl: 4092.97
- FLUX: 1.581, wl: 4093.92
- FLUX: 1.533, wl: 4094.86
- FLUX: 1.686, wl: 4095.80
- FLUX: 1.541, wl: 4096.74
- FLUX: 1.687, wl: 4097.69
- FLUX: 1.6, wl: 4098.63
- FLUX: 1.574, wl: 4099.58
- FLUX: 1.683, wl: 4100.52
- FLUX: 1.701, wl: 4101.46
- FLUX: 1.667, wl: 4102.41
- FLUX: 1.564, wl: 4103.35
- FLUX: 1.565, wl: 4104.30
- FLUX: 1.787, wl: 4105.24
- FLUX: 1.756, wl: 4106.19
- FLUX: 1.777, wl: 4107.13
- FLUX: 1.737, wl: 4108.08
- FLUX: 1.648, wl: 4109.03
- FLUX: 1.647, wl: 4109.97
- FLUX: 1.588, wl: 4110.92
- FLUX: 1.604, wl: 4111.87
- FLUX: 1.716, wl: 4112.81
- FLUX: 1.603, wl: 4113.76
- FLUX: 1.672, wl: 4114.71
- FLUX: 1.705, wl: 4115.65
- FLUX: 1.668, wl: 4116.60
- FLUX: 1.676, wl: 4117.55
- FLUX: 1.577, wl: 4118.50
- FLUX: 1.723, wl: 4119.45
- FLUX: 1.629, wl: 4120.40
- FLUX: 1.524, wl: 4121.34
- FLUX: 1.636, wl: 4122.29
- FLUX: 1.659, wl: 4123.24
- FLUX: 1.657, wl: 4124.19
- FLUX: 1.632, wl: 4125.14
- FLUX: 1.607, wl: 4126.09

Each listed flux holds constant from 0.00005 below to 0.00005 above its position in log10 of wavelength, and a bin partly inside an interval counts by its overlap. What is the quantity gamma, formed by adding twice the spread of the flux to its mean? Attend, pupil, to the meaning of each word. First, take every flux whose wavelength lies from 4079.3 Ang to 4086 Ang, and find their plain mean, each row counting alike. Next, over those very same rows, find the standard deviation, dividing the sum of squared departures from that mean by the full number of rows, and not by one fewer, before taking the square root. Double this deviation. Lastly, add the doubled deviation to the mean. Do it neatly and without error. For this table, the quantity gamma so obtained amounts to 1.83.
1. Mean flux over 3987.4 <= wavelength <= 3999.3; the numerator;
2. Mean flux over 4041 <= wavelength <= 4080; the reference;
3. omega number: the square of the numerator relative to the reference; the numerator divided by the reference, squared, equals 0.96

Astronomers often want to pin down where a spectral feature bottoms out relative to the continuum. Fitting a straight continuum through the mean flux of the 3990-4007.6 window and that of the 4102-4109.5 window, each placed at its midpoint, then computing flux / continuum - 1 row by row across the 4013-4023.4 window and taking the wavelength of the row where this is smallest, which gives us 4021.04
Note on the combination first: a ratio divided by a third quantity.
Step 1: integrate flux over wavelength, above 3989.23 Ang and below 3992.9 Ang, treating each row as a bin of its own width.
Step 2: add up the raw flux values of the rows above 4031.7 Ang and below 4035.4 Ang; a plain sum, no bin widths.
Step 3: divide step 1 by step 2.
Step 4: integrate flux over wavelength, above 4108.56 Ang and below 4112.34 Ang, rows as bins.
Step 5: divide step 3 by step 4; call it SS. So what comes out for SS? 0.157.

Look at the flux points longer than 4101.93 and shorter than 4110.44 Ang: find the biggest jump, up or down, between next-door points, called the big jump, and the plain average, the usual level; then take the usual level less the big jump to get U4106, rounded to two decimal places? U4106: 1.46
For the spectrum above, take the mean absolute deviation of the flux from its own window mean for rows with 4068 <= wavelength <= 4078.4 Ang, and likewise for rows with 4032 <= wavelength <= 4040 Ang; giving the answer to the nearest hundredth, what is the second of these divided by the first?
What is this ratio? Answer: 1.07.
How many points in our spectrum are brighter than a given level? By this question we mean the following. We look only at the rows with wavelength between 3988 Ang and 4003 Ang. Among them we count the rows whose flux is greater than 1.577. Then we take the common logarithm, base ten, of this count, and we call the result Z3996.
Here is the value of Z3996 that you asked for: 0.85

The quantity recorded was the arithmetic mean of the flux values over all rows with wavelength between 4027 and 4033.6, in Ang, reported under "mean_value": 1.62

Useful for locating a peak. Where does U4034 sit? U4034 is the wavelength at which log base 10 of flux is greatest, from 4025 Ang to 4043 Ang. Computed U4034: 4026.60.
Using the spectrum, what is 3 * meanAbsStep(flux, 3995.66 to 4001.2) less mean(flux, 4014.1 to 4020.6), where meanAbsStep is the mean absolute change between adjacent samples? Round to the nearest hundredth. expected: -1.31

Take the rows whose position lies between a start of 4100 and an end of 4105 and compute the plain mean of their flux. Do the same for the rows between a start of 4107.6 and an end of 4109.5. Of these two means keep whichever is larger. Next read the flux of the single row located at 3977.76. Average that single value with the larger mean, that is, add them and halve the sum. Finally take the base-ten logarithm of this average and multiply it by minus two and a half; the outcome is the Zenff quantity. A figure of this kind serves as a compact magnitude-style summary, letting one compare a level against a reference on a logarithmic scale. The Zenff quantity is -0.58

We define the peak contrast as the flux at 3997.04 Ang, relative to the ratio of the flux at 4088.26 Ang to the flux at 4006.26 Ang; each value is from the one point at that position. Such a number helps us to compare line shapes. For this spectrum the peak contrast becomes 1.62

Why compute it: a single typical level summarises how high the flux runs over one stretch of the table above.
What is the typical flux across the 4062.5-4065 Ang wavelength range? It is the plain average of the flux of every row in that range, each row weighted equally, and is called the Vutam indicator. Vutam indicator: 1.56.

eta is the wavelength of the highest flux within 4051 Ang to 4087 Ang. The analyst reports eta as 4053.58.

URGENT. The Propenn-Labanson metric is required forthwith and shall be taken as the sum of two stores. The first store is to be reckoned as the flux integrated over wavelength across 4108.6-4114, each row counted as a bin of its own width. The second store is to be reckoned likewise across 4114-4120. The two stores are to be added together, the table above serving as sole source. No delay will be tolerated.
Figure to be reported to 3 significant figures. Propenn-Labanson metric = 18.8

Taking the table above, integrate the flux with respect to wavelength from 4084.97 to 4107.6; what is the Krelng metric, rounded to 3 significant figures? 36.7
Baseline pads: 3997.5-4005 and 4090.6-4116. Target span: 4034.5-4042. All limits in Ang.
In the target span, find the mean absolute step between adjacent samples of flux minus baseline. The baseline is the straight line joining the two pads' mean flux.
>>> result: 0.117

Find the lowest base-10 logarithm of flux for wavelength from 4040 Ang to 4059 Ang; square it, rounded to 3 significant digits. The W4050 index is 0.0306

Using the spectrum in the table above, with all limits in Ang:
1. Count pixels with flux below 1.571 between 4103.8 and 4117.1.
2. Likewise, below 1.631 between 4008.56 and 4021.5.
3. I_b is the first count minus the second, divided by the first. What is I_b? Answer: -12.0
